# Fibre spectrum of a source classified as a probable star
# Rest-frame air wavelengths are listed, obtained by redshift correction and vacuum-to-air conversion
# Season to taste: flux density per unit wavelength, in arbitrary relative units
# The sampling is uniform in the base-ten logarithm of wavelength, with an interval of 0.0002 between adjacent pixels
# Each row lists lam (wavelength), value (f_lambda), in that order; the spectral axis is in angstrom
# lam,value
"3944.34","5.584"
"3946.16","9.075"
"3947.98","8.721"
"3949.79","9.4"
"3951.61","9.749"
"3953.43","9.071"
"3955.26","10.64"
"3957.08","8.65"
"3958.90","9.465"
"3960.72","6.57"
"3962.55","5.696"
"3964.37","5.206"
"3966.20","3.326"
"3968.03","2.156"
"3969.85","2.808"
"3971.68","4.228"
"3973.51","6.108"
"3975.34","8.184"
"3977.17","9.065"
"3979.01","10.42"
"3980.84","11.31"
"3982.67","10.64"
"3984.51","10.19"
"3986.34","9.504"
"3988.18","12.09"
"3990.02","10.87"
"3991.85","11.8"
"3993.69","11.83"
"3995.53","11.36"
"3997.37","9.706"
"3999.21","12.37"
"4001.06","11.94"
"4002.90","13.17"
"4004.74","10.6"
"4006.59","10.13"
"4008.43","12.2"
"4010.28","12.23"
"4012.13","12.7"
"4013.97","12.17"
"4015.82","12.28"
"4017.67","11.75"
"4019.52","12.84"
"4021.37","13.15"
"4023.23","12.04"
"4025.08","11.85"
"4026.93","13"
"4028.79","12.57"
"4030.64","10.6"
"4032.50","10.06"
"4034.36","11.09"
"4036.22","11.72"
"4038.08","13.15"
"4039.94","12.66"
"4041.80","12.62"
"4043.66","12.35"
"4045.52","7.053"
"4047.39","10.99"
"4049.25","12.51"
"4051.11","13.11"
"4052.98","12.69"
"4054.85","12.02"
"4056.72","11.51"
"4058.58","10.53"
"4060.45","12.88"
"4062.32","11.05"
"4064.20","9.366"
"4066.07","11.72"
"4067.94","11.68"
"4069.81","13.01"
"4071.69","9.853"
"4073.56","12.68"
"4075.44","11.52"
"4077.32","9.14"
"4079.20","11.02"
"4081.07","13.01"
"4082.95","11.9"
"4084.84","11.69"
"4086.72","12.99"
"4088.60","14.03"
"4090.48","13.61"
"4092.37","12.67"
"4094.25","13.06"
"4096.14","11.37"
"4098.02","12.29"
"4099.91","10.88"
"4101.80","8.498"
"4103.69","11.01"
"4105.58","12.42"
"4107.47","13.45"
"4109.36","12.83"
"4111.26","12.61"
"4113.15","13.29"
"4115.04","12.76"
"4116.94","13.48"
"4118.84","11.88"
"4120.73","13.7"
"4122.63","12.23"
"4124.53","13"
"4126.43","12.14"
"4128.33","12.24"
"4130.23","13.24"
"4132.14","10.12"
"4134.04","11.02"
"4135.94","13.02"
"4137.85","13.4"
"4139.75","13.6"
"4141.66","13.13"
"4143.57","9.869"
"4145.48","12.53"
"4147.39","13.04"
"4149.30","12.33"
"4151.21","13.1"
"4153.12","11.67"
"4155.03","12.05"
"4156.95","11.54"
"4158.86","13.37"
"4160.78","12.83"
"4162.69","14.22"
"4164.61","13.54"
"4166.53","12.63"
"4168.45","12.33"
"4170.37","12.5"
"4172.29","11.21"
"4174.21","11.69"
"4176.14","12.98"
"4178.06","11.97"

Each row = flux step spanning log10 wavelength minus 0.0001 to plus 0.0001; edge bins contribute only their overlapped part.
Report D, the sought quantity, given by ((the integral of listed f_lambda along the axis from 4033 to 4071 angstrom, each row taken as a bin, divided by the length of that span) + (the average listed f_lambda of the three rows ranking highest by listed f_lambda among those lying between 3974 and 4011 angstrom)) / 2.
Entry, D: 12.1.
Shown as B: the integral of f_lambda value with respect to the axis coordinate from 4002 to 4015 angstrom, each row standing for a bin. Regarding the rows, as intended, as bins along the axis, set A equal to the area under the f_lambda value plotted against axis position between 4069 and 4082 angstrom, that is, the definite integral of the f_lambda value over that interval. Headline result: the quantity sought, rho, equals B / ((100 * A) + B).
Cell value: 0.0103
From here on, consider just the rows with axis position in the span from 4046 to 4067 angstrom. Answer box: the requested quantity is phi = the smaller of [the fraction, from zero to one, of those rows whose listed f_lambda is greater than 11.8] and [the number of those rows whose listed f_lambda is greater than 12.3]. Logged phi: 0.45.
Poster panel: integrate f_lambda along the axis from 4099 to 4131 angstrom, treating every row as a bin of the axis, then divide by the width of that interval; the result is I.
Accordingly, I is 12.3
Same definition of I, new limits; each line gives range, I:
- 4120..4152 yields 12.4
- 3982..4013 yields 11.4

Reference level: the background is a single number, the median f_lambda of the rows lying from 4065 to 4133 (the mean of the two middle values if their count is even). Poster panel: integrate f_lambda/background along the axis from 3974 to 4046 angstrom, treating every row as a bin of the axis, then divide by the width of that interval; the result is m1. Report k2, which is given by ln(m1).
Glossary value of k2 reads -0.08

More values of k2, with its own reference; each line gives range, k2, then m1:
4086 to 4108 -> -0.02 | 0.98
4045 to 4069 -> -0.08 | 0.92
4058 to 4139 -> -0.02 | 0.98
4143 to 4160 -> -0.01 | 0.99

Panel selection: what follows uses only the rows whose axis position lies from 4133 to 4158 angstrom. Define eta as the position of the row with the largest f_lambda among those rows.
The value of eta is 4139.75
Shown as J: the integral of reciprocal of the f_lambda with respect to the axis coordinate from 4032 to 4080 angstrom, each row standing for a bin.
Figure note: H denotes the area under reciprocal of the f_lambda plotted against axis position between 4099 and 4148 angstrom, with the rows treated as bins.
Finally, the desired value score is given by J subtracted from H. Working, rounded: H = 4.0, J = 4.27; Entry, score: -0.2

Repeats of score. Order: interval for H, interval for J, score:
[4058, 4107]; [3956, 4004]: -2.7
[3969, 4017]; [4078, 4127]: 1.2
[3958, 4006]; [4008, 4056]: 2.8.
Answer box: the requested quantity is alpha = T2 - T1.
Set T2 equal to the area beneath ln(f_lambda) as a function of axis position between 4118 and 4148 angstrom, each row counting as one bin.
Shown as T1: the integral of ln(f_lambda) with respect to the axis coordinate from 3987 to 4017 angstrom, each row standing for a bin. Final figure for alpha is 2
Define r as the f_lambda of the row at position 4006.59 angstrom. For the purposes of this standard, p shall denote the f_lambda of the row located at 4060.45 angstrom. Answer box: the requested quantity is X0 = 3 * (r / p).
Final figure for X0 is 2.36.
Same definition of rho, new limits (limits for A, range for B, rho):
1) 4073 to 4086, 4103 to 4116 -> 0.0108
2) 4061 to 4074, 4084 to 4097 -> 0.0112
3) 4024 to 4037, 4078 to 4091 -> 0.0107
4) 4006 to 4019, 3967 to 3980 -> 0.0051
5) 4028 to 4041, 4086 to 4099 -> 0.0109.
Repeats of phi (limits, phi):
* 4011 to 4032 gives 0.82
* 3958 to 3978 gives 0.00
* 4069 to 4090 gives 0.55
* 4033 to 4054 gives 0.64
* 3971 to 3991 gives 0.00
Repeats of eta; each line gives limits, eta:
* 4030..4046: 4038.08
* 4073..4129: 4088.60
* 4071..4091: 4088.60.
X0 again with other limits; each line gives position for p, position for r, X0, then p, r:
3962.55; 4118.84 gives 6.26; 5.696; 11.88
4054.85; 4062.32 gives 2.76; 12.02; 11.05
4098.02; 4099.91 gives 2.66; 12.29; 10.88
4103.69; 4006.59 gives 2.76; 11.01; 10.13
